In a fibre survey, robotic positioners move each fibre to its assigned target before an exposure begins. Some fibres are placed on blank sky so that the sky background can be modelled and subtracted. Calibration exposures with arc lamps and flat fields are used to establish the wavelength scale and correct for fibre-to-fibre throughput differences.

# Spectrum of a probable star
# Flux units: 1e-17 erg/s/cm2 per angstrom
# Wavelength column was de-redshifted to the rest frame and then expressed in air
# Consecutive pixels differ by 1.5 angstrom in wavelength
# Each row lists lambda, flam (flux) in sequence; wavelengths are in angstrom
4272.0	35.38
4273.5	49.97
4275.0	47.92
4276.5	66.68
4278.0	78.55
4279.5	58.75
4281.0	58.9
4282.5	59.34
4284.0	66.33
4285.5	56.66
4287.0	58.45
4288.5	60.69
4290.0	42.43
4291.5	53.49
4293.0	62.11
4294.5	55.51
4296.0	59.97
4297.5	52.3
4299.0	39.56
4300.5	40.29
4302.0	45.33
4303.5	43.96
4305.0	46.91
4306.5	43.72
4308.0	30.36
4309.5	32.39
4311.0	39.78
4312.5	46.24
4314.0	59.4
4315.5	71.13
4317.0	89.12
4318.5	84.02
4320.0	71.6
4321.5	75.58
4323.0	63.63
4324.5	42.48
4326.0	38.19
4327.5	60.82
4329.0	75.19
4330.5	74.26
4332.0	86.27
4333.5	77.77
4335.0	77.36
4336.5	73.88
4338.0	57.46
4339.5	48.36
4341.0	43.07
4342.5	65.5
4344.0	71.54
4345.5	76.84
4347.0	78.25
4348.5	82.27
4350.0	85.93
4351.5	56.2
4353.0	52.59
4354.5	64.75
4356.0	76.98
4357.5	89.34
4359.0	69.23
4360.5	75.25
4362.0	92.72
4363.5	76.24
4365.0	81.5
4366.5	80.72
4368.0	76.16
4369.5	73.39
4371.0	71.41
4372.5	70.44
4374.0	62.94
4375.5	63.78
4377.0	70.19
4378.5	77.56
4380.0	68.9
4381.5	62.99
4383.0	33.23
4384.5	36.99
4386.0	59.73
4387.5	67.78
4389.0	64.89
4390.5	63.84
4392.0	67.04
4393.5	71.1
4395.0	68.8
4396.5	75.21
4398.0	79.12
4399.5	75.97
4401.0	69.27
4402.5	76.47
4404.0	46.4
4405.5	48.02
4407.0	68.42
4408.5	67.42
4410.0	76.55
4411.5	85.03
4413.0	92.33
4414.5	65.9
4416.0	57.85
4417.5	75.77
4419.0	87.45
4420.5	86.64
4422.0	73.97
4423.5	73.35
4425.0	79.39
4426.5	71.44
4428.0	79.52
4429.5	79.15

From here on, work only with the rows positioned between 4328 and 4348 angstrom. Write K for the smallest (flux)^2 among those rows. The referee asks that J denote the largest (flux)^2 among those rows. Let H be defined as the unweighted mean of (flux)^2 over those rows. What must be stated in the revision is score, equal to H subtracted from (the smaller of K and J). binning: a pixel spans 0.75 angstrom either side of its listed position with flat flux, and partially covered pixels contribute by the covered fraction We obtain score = -3147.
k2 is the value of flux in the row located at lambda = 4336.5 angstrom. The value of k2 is 73.88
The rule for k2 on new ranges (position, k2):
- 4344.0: 71.54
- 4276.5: 66.68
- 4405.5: 48.02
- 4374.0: 62.94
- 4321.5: 75.58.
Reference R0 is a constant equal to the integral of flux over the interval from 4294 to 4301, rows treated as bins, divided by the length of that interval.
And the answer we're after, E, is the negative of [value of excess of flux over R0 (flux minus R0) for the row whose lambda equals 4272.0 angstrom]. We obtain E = 14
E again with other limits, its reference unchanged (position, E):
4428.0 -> -30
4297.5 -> -3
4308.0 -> 19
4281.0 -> -9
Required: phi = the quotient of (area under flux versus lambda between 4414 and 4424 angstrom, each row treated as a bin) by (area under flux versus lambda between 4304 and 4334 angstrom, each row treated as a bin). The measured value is 0.4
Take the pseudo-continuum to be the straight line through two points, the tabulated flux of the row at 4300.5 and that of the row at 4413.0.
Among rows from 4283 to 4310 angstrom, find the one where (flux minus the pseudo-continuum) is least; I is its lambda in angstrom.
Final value 4308.0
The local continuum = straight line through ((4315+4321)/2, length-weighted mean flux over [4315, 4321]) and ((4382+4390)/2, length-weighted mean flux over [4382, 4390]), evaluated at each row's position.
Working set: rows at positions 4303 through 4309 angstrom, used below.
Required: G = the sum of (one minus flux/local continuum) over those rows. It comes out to 2.0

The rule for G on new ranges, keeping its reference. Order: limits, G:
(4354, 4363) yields -1.4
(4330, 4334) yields -0.2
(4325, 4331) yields 0.7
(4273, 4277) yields 1.3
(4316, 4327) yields 1.1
